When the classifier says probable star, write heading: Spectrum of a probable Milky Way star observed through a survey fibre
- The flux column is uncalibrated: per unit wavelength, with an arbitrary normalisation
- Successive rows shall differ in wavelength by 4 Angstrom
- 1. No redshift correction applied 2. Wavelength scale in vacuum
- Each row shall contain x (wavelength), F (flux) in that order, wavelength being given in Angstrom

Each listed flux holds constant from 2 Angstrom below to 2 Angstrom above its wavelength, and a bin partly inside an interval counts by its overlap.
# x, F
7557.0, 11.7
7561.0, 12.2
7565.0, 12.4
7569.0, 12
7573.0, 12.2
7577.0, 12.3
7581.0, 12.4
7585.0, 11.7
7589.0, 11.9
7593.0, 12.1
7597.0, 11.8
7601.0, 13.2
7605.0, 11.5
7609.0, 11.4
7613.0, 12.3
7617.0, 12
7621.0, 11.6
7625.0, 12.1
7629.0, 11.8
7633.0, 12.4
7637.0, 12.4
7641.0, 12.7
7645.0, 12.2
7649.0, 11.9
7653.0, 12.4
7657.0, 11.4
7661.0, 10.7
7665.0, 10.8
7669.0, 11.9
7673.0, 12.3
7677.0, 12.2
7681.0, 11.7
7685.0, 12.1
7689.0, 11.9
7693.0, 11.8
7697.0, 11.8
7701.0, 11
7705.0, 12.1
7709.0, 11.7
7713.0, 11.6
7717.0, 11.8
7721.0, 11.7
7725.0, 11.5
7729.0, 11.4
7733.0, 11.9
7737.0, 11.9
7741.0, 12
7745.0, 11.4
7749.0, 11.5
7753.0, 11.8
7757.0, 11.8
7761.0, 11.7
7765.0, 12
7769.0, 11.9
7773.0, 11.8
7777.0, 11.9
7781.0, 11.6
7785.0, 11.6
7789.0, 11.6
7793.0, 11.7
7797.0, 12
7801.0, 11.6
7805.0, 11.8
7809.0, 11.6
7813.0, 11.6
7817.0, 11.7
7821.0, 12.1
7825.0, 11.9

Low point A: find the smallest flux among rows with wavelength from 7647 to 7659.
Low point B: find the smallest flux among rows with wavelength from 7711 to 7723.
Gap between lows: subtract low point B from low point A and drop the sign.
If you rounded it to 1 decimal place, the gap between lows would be 0.2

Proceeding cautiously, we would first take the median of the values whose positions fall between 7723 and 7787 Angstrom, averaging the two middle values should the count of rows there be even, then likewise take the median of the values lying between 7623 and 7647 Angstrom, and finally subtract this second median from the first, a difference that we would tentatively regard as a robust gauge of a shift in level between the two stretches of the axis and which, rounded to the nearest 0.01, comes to -0.50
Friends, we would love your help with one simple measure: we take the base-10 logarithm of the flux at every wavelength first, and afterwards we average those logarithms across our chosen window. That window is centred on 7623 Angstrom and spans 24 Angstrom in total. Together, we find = 1.08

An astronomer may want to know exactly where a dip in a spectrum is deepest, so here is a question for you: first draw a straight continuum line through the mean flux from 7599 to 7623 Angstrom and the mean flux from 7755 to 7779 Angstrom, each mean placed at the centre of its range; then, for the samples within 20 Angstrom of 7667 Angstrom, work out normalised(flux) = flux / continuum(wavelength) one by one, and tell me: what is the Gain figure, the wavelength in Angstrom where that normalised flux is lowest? 7661.0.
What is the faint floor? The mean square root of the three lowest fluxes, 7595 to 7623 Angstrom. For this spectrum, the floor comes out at 3.39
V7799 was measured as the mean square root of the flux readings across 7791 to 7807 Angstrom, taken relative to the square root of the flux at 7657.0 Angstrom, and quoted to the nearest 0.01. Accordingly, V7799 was 1.02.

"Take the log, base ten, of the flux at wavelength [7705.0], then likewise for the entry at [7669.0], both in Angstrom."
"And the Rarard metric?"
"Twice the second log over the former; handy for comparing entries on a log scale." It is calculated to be 1.99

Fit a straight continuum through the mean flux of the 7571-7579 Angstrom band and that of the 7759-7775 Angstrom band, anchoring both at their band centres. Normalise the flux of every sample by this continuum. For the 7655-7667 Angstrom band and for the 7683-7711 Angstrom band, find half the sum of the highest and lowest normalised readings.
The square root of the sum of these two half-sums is 1.37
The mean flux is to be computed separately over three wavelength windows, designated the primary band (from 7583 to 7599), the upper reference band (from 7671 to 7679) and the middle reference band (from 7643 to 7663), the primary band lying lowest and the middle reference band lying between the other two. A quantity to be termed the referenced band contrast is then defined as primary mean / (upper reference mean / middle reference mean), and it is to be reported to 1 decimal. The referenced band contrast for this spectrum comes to 11.4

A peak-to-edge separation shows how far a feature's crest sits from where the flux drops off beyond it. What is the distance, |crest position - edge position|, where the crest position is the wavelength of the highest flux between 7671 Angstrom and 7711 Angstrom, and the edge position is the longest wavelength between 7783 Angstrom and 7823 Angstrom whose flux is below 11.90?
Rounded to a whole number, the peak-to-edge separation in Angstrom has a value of 144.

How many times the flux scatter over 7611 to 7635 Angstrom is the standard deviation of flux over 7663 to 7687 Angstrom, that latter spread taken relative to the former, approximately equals 1.8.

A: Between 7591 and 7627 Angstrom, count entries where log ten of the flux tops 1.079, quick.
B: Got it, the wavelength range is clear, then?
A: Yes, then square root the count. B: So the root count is 2.2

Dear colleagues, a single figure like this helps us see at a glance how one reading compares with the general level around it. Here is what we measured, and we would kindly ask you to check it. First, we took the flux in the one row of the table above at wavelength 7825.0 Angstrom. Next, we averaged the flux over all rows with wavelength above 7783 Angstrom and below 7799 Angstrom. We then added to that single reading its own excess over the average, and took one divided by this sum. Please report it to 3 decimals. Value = 0.083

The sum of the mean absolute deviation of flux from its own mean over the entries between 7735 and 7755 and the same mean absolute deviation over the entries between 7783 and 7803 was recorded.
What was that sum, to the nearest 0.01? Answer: 0.34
